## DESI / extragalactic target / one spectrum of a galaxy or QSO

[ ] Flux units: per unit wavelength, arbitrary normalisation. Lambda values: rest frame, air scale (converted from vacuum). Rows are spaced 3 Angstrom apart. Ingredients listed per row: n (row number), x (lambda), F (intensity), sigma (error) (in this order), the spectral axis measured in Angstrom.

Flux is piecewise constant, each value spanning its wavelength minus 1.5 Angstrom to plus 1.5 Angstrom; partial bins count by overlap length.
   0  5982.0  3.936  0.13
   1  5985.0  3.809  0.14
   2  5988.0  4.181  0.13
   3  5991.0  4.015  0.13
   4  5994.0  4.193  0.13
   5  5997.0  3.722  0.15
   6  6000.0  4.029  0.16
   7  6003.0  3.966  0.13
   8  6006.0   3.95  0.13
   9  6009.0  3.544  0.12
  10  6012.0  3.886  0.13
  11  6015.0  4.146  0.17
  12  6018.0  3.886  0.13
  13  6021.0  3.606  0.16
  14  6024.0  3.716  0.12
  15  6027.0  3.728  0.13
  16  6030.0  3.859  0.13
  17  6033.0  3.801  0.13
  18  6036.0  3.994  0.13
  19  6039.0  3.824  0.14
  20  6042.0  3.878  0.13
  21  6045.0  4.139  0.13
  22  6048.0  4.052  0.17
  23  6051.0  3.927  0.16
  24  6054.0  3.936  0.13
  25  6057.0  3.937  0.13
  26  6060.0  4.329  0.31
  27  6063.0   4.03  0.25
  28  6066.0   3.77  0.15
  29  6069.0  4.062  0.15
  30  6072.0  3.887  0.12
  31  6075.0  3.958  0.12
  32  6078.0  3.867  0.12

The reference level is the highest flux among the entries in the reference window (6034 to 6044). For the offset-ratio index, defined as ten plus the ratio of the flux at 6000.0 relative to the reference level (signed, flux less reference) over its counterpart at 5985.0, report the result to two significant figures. 9.8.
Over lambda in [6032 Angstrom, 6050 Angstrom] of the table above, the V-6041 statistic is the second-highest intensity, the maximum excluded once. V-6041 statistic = 4.052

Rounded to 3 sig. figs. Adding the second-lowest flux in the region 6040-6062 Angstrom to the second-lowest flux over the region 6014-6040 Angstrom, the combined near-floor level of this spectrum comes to 7.64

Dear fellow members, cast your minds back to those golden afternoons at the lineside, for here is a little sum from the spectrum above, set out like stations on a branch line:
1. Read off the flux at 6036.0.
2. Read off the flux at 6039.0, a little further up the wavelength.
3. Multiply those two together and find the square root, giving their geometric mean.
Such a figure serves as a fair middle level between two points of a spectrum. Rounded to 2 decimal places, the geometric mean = 3.91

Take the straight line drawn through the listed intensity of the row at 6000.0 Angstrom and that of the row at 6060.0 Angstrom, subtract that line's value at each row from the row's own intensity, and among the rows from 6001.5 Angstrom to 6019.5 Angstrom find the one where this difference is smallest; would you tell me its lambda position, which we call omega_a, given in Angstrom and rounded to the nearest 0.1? 6009.0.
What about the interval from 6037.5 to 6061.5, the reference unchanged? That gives 6039.0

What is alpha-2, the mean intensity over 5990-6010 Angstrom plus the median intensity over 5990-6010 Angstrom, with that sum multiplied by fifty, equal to 394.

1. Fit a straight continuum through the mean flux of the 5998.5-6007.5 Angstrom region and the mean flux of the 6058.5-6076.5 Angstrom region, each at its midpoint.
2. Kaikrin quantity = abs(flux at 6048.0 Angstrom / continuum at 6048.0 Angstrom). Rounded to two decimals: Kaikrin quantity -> 1.01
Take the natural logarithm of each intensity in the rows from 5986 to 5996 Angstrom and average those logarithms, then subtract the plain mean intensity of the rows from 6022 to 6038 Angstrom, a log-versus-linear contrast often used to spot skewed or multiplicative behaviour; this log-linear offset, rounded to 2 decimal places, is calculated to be -2.40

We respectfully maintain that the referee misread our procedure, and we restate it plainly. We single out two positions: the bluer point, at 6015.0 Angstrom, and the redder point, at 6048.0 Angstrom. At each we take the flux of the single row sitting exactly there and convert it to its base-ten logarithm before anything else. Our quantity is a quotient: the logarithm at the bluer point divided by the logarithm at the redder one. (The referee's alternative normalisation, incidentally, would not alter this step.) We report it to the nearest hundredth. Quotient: 1.02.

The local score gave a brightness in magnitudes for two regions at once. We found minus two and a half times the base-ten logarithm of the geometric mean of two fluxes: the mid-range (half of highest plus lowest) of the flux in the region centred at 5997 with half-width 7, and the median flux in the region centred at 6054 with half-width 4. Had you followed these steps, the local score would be -1.491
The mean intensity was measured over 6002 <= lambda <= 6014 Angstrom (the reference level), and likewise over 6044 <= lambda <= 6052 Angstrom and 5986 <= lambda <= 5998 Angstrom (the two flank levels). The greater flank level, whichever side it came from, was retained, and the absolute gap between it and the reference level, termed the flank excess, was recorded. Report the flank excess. 0.20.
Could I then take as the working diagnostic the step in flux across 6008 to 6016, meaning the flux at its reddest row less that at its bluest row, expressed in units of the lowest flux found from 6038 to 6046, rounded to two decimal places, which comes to 0.16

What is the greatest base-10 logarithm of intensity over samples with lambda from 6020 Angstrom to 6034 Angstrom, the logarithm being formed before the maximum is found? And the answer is 0.586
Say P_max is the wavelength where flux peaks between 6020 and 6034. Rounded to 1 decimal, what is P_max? 6030.0 Angstrom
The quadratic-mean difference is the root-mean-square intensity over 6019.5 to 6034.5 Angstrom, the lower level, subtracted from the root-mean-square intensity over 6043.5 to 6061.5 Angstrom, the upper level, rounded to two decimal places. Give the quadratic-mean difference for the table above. 0.31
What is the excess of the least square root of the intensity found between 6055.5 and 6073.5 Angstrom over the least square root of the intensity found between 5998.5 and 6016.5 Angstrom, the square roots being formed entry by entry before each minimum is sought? 0.06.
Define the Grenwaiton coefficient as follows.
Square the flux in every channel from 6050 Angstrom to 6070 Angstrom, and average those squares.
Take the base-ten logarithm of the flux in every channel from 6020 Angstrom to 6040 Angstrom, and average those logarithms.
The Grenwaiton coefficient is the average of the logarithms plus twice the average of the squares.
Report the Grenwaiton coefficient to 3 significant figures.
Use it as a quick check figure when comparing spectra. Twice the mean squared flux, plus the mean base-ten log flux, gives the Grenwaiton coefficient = 32.6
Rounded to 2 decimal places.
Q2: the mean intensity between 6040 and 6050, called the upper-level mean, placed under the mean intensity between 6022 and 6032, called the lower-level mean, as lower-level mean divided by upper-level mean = 0.94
